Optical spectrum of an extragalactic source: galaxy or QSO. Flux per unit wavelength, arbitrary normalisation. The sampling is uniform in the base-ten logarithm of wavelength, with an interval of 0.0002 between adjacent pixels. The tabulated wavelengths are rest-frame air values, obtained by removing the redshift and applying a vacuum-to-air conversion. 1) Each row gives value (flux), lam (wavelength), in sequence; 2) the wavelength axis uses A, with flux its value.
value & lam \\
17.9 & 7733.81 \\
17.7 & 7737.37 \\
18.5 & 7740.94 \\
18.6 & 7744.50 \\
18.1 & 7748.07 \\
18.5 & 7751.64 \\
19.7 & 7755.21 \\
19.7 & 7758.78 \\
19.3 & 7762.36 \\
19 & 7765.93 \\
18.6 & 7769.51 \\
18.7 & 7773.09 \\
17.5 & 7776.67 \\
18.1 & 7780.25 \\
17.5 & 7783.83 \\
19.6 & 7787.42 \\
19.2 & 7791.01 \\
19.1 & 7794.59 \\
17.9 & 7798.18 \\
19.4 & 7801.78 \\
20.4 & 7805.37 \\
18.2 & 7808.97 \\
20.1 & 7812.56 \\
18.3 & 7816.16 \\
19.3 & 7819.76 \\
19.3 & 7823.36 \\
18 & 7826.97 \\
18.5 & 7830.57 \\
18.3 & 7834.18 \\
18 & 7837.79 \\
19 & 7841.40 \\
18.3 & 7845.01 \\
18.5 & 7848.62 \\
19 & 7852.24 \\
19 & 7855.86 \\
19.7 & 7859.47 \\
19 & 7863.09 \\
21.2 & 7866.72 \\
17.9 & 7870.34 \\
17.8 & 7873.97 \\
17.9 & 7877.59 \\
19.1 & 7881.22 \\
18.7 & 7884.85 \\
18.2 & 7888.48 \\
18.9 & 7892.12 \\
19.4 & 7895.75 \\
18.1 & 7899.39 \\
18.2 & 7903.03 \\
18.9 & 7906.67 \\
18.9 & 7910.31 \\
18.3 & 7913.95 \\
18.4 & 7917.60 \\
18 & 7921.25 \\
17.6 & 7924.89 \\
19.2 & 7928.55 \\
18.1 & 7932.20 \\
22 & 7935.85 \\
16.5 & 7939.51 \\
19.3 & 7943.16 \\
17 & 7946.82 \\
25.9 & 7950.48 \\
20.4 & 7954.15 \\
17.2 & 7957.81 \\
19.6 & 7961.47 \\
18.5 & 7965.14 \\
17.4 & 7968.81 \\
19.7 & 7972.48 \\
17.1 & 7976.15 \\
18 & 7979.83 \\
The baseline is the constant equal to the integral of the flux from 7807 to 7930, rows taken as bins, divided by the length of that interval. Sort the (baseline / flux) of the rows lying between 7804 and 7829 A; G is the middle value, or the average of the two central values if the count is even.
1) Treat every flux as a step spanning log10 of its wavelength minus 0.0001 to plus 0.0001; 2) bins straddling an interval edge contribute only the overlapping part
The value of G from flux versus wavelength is 0.97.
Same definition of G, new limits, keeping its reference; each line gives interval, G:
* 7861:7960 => 1.02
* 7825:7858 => 1.01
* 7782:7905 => 0.99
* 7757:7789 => 1.00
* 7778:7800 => 1.01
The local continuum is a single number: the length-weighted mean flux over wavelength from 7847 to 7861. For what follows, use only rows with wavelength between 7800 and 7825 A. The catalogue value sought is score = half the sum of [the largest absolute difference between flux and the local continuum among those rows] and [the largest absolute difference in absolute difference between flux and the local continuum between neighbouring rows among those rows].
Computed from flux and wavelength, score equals 1.2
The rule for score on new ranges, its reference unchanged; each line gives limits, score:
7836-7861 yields 1.0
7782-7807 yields 1.3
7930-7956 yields 6.2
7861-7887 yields 2.1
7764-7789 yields 1.4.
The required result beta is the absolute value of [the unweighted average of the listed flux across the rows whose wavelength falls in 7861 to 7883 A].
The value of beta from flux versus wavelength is 18.8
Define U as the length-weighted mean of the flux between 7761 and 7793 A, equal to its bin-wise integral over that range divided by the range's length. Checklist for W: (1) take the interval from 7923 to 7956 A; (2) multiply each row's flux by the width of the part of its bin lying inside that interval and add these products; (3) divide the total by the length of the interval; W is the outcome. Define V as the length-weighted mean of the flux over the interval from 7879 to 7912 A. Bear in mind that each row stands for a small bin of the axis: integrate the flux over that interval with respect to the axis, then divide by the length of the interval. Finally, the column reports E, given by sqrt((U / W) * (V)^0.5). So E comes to 2.03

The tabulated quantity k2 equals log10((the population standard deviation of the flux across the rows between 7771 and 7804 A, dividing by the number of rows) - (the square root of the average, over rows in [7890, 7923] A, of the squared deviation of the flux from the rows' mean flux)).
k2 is -0.48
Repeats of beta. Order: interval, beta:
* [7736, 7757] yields 18.5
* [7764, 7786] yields 18.2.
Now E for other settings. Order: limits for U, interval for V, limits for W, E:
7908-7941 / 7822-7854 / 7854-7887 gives 2.06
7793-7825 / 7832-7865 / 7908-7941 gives 2.11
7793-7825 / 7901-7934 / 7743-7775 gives 2.08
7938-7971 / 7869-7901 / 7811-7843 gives 2.09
